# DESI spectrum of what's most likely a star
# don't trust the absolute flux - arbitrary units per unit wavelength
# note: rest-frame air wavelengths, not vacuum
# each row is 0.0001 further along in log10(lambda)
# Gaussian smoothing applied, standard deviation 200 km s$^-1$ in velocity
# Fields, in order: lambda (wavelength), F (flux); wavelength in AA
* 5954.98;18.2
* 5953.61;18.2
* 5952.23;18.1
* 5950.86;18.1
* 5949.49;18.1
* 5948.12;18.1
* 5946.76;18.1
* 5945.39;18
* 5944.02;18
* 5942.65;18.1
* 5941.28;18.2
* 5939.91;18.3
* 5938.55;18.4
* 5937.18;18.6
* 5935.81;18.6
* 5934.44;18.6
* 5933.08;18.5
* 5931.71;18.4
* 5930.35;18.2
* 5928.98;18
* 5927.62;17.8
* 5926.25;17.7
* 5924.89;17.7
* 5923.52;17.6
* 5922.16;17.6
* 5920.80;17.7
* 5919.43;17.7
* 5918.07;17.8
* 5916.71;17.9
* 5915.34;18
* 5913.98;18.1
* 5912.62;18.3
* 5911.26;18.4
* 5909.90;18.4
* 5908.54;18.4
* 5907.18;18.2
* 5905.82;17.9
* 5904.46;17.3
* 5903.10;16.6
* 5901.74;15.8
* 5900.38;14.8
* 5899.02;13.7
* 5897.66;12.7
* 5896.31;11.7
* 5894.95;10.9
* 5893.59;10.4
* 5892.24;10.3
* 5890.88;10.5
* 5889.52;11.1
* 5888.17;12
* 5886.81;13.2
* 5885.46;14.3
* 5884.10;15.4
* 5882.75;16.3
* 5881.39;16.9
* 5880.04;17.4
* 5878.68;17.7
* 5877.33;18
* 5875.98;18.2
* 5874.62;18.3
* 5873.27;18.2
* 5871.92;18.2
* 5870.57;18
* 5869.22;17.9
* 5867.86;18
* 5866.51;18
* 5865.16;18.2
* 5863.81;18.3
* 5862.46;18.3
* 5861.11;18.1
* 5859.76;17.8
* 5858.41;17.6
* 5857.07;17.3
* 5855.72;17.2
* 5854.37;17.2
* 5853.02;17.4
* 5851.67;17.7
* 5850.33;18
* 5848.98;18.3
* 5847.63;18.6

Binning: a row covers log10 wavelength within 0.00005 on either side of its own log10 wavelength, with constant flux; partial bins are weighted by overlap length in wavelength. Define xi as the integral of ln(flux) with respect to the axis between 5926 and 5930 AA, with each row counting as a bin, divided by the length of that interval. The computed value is 2.88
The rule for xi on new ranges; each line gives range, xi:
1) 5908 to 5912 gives 2.91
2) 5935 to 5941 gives 2.91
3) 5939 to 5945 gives 2.90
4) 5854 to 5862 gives 2.87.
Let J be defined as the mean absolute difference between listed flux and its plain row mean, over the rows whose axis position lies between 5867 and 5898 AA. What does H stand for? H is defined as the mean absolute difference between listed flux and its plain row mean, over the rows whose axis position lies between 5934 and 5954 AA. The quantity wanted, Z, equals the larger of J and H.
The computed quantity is 2.9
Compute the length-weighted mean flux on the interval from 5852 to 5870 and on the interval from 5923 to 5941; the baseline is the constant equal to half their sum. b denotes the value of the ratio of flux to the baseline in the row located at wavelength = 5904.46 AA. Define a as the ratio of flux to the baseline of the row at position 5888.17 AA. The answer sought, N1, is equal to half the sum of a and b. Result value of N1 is 0.81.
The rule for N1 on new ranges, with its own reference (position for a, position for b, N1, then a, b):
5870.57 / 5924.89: 0.99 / 1.00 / 0.98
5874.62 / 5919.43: 1.00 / 1.02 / 0.98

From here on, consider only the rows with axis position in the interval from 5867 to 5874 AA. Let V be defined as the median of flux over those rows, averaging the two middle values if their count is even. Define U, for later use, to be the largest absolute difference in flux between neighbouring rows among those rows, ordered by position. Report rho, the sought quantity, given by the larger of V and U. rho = 18.0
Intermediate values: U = 0.20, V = 18.0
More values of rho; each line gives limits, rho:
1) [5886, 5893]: 11.1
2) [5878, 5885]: 16.9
